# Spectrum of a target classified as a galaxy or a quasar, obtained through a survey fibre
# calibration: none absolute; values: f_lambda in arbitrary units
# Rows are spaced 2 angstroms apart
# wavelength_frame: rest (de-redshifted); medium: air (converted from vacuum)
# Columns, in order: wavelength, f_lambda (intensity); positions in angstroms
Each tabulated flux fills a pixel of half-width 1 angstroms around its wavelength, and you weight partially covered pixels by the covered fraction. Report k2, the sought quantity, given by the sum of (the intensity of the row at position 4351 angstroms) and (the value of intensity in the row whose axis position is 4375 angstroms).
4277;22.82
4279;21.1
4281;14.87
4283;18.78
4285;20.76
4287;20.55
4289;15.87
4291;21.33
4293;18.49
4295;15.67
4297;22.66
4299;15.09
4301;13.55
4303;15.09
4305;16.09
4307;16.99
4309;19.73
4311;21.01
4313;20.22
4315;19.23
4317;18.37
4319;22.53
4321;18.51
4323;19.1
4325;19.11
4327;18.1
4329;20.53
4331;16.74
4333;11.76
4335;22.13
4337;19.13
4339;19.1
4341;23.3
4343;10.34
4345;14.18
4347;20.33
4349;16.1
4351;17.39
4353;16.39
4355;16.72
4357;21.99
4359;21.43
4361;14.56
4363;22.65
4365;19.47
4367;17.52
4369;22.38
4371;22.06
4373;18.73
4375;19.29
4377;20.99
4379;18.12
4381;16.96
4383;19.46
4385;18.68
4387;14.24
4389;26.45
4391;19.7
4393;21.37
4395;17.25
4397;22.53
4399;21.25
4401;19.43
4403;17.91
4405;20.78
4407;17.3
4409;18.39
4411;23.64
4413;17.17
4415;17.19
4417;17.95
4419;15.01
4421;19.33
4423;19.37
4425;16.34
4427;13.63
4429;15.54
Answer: 37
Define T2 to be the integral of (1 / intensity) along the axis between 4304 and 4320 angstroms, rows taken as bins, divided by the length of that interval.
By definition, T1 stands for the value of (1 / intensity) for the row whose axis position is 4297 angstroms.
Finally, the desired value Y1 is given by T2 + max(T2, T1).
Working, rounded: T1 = 0.044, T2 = 0.0524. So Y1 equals 0.105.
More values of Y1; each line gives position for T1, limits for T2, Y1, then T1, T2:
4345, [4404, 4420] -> 0.126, 0.071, 0.0552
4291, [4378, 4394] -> 0.106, 0.047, 0.0531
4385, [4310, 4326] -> 0.104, 0.054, 0.0508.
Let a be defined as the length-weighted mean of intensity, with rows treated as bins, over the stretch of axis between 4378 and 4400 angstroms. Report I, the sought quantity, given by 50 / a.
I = 2.55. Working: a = 19.6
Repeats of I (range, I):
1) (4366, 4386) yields 2.57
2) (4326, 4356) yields 2.86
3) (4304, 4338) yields 2.66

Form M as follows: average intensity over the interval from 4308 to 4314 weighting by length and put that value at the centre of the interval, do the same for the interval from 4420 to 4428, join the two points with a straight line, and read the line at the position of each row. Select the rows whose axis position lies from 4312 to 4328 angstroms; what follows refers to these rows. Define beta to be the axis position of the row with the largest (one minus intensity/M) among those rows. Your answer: 4327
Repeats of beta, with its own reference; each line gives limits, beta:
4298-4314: 4301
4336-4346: 4343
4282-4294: 4289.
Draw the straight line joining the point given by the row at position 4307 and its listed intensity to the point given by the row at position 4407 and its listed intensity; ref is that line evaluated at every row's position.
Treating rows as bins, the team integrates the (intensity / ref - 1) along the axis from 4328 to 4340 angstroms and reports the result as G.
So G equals 0.8 angstroms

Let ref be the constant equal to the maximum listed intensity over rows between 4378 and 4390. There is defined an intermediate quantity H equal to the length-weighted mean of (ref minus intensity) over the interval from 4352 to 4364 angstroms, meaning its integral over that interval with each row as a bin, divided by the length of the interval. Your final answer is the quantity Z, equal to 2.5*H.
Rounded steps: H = 7.5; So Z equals 19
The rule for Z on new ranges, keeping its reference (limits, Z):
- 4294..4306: 25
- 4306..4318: 18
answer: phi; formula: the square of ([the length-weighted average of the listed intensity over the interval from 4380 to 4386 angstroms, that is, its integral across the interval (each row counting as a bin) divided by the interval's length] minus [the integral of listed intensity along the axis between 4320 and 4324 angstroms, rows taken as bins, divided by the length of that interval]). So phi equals 0.2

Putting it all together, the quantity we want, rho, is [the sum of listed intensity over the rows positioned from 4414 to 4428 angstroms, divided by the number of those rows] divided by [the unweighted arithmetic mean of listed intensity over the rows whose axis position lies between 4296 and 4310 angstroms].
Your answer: 1.00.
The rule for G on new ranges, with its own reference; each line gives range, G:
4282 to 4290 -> 1.0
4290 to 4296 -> 0.5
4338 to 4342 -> 1.0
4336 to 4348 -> 0.4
